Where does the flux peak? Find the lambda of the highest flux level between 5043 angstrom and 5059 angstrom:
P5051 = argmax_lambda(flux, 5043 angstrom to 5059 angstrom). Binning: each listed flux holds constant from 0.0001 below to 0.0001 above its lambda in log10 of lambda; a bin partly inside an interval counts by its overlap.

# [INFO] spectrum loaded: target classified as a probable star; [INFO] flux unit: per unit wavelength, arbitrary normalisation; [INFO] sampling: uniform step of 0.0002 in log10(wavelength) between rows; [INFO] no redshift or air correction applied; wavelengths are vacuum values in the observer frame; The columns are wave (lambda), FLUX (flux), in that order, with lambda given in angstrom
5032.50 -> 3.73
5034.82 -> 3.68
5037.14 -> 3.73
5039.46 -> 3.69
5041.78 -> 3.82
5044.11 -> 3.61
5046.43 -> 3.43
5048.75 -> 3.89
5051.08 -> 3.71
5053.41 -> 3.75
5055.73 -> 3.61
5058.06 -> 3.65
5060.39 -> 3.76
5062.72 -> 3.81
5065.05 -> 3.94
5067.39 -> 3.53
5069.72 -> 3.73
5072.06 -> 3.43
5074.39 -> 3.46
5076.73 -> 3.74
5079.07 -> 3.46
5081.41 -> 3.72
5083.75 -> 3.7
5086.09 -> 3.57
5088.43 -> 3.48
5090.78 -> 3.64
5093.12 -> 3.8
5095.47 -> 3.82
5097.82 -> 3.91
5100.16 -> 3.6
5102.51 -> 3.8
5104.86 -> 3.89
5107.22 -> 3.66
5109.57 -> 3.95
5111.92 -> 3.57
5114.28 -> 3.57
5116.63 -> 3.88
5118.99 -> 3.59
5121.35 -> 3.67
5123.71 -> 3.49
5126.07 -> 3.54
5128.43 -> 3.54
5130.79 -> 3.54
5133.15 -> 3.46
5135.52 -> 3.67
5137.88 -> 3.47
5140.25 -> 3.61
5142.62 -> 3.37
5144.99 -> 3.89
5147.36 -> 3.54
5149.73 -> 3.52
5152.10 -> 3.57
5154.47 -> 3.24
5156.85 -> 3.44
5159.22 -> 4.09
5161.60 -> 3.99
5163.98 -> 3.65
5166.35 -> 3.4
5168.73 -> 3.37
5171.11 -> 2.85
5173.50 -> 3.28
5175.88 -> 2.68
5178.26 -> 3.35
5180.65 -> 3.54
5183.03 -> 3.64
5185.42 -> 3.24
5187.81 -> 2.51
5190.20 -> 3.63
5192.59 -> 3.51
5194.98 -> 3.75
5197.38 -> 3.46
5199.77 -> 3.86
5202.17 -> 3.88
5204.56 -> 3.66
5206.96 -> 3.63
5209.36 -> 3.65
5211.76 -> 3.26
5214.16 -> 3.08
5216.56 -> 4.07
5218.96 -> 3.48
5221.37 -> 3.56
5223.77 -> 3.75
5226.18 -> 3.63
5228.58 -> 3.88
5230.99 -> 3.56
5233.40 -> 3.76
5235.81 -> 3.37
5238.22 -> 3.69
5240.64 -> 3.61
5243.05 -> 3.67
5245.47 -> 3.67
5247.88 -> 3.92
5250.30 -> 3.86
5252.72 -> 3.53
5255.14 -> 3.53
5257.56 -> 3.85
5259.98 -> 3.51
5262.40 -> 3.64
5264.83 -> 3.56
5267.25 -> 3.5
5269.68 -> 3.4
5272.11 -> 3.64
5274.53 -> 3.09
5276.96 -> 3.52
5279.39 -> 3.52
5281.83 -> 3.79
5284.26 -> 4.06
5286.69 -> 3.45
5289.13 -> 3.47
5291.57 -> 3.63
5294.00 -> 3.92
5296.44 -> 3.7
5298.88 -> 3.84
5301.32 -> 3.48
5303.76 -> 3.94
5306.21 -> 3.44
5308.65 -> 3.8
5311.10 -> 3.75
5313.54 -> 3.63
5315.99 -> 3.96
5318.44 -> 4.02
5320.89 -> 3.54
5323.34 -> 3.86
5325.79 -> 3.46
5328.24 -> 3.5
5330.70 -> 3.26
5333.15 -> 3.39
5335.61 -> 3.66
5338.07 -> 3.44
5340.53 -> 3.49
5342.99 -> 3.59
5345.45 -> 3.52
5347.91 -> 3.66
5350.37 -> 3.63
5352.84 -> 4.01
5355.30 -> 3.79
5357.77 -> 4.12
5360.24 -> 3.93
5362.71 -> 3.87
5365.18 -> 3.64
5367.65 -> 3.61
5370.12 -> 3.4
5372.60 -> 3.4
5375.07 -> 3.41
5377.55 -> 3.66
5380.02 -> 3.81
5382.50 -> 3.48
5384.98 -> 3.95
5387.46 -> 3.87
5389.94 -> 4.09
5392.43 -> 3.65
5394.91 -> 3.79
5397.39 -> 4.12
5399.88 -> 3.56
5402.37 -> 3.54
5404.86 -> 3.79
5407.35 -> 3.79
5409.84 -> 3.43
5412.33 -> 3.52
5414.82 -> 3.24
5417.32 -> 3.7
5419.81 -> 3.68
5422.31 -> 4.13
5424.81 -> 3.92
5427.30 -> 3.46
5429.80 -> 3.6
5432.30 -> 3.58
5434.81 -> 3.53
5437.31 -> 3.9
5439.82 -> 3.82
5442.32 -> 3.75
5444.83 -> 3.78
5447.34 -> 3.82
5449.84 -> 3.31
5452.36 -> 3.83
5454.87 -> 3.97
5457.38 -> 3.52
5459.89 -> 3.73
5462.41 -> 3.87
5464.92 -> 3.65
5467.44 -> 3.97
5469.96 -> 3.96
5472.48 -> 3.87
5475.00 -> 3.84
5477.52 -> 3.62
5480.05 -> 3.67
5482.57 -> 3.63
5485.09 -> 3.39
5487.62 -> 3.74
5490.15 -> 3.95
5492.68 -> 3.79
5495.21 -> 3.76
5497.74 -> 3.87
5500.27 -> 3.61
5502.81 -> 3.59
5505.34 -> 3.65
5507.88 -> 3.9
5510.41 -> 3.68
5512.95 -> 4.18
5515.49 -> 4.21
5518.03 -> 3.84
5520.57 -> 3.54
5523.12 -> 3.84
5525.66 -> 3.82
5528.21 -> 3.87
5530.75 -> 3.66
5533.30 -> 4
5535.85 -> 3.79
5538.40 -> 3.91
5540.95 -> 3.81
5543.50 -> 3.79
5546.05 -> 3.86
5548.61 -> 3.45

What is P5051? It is 5048.75 angstrom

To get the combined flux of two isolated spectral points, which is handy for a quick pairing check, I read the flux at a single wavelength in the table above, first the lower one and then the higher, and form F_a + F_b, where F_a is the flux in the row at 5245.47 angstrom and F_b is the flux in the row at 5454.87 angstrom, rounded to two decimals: 7.64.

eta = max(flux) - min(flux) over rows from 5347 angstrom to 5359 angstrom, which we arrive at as 0.49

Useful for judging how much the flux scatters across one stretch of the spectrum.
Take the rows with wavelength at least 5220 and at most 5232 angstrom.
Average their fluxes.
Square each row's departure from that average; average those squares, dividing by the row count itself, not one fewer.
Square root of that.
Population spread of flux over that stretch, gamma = 0.123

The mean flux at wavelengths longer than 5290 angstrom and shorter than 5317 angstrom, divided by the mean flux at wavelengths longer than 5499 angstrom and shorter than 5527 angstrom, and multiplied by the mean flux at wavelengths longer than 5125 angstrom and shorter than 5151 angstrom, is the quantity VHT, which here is 3.49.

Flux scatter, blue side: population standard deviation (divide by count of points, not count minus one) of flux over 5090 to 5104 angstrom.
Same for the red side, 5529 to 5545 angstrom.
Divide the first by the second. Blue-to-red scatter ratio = 1.0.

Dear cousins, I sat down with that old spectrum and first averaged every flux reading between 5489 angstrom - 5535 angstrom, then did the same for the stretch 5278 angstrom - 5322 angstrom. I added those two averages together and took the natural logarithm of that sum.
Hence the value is 2.02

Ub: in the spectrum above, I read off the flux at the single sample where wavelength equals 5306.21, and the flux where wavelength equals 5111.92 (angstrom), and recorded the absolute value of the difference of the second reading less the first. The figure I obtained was 0.13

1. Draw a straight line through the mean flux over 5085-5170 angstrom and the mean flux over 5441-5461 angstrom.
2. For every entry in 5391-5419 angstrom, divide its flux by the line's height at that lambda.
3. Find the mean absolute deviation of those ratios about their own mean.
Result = 0.047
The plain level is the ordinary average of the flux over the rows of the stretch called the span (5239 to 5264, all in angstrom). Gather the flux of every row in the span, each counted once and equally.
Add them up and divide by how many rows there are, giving 3.68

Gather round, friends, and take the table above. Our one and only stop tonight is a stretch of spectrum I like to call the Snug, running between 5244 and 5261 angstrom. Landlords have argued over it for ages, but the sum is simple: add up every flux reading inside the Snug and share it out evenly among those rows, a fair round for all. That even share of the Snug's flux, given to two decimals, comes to 3.70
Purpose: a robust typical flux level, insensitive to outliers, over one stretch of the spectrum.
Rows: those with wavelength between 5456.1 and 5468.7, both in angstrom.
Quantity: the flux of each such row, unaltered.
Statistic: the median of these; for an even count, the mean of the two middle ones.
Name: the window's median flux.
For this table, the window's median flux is 3.73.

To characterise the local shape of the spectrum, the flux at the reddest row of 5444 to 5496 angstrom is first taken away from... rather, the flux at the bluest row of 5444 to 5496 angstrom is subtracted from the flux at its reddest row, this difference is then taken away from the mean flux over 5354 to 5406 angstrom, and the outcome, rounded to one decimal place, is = 3.8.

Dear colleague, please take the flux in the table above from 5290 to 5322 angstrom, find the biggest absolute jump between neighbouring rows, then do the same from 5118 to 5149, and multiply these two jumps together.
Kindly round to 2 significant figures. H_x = 0.26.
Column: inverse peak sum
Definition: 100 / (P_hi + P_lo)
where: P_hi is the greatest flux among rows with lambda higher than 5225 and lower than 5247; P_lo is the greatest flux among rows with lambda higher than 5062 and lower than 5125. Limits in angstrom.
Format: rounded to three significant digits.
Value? 12.8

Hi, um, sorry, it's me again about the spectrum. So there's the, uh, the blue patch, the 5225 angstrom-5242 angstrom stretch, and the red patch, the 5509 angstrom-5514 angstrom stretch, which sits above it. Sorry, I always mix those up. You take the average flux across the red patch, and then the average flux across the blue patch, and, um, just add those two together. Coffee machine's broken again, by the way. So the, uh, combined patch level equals 7.57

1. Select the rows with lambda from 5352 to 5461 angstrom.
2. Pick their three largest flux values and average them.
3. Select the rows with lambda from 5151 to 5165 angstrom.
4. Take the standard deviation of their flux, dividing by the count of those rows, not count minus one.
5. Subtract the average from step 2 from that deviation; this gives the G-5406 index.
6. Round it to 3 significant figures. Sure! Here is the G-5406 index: -3.83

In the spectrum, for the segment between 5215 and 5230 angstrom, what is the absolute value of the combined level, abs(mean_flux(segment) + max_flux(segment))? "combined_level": 7.8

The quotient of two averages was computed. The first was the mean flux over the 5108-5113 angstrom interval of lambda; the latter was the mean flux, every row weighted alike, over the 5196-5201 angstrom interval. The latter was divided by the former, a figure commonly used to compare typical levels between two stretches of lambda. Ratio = 0.97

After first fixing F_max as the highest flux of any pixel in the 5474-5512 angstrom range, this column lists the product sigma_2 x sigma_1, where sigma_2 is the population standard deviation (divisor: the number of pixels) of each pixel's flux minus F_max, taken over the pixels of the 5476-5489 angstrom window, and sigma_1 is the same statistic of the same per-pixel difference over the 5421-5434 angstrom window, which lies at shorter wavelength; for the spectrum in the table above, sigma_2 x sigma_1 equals 0.029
